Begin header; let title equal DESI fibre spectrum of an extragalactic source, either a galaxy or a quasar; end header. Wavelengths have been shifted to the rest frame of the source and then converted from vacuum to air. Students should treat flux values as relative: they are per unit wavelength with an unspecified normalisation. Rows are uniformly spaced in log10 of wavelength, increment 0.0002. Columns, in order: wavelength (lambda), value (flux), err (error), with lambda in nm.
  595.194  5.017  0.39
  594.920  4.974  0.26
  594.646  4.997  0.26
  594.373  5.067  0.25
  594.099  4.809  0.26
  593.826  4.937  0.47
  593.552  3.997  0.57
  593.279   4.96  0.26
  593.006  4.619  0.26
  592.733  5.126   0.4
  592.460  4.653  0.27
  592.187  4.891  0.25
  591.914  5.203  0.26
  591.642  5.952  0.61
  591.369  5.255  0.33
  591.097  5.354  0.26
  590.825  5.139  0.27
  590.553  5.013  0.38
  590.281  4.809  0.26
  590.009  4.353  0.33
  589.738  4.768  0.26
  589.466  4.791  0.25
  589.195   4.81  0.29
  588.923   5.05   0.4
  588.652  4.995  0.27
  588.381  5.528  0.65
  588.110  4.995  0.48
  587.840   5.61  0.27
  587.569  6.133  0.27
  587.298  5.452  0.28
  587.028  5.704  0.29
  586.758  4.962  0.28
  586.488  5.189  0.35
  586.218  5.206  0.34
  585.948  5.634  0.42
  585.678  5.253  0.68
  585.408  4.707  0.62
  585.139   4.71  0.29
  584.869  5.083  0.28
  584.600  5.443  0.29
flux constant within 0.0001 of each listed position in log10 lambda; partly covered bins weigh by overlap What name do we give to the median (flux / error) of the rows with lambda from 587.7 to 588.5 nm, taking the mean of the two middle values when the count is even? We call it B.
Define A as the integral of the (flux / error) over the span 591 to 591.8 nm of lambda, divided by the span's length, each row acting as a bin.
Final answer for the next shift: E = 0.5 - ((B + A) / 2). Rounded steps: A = 15.3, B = 10.4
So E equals -12.4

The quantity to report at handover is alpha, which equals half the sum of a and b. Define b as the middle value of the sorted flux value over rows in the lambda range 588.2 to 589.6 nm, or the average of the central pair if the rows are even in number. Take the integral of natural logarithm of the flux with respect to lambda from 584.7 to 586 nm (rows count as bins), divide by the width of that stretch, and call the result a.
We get 3.31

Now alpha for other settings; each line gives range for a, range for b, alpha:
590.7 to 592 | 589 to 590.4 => 3.24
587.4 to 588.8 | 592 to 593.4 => 3.29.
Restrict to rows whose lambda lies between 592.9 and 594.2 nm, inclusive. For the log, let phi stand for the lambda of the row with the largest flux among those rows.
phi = 593.279 nm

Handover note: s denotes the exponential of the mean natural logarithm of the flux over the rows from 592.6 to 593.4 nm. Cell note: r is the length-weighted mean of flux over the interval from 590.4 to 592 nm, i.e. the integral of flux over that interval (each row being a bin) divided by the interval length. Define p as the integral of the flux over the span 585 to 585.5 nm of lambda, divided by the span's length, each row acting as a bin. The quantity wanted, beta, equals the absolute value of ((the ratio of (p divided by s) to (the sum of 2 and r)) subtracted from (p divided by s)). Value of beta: 0.83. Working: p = 4.71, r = 5.3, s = 4.9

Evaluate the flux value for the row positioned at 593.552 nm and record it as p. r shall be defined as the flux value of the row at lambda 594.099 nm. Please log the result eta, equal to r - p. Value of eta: 0.8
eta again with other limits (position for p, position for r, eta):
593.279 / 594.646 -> 0.0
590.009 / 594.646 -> 0.6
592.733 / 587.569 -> 1.0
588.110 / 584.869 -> 0.1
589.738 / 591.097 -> 0.6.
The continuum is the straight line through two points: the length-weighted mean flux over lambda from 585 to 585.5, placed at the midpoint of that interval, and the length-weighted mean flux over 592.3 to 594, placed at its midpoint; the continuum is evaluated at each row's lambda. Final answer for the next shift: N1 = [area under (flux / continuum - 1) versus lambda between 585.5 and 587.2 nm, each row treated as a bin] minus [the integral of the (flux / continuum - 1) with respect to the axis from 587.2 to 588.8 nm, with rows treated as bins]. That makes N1 -0.03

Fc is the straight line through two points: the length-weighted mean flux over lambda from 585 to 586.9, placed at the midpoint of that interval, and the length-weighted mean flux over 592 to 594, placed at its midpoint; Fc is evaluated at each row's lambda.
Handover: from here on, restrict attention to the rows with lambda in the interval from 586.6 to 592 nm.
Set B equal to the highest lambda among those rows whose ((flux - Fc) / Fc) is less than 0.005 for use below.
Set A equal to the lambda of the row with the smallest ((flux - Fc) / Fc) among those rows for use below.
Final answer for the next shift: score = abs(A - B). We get 0.27 nm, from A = 590.009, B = 590.281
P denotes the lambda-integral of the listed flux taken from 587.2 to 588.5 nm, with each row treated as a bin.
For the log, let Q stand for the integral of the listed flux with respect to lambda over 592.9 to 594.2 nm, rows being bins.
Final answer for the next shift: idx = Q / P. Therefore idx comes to 0.84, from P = 7.2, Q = 6.1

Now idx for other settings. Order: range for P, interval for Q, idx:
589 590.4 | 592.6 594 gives 1.00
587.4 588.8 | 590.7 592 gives 0.92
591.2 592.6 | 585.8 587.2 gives 1.03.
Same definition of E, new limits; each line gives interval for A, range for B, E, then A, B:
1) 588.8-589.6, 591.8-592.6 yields -17.4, 16.2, 19.6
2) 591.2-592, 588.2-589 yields -13.4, 15.2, 12.6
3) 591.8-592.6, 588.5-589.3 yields -17.2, 18.9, 16.6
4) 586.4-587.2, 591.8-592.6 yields -18.1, 17.7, 19.6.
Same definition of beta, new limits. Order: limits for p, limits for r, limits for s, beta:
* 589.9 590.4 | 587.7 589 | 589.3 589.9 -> 0.83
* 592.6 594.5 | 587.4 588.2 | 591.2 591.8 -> 0.74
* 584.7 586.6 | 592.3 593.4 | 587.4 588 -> 0.74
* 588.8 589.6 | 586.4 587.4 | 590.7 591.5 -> 0.80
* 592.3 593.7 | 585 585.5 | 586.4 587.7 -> 0.73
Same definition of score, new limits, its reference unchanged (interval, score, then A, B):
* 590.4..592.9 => 0.00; 592.460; 592.460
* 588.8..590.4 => 0.27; 590.009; 590.281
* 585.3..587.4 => 1.35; 585.408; 586.758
